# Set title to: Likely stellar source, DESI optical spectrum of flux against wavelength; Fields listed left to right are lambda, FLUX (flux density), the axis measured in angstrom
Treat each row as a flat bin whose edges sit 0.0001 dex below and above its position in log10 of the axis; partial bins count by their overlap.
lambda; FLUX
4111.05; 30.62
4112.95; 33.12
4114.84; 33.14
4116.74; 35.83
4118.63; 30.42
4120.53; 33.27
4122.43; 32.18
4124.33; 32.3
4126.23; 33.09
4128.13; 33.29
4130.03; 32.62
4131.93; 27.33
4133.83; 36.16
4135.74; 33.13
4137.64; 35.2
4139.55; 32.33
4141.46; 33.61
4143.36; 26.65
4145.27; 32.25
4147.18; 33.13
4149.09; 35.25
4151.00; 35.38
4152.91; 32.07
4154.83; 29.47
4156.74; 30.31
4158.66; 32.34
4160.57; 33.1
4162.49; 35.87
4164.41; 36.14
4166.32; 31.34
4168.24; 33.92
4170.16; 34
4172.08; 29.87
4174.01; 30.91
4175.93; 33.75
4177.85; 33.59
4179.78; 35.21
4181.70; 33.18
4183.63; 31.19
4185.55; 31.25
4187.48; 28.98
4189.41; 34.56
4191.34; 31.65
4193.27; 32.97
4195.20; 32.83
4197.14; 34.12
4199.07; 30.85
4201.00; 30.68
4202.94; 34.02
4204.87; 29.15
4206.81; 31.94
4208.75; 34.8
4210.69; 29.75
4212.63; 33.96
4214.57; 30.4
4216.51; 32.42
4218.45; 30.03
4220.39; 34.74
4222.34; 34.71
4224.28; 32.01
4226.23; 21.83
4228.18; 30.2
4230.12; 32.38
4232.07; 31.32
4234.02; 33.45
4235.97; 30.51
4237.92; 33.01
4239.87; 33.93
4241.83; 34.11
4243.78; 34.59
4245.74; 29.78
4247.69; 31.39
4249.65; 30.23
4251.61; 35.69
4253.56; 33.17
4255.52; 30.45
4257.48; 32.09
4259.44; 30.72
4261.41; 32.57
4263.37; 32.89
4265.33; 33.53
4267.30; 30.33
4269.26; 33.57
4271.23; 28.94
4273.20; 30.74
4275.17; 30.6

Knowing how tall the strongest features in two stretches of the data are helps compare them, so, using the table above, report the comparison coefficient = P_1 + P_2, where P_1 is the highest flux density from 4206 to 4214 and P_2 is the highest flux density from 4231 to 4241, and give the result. 68.7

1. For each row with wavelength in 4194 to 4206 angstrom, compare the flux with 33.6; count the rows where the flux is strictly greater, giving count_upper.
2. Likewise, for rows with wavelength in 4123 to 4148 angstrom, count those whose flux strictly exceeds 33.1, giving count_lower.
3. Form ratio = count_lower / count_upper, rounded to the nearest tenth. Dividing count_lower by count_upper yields 3.0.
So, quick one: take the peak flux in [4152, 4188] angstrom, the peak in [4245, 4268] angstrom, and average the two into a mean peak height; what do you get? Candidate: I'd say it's 35.9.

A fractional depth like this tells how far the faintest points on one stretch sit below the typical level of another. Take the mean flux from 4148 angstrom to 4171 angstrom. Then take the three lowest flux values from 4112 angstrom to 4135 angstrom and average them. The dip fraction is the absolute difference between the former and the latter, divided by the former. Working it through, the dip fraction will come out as 0.099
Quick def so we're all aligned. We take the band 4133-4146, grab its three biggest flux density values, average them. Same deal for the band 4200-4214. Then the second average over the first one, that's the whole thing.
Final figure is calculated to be 0.979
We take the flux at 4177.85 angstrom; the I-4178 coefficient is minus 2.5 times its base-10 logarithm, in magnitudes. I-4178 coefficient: -3.82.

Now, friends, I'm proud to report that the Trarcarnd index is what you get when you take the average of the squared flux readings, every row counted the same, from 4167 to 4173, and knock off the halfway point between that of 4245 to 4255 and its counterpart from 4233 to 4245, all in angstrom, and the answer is -4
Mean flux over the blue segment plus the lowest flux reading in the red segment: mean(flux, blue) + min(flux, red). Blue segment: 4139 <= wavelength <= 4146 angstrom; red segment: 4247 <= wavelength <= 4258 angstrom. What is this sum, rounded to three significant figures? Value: 61.4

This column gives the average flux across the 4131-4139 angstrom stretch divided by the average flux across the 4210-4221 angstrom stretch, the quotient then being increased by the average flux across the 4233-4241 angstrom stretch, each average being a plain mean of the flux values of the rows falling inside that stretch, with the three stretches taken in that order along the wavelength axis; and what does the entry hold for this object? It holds 33.76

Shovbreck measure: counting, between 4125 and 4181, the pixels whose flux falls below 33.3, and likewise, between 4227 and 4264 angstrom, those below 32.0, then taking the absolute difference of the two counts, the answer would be 9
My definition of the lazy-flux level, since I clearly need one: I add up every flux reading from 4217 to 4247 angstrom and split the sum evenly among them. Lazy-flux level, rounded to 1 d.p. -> 31.8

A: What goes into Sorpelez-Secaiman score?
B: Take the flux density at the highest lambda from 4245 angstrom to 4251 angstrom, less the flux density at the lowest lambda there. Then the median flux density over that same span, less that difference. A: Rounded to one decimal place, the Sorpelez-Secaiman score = 29.8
